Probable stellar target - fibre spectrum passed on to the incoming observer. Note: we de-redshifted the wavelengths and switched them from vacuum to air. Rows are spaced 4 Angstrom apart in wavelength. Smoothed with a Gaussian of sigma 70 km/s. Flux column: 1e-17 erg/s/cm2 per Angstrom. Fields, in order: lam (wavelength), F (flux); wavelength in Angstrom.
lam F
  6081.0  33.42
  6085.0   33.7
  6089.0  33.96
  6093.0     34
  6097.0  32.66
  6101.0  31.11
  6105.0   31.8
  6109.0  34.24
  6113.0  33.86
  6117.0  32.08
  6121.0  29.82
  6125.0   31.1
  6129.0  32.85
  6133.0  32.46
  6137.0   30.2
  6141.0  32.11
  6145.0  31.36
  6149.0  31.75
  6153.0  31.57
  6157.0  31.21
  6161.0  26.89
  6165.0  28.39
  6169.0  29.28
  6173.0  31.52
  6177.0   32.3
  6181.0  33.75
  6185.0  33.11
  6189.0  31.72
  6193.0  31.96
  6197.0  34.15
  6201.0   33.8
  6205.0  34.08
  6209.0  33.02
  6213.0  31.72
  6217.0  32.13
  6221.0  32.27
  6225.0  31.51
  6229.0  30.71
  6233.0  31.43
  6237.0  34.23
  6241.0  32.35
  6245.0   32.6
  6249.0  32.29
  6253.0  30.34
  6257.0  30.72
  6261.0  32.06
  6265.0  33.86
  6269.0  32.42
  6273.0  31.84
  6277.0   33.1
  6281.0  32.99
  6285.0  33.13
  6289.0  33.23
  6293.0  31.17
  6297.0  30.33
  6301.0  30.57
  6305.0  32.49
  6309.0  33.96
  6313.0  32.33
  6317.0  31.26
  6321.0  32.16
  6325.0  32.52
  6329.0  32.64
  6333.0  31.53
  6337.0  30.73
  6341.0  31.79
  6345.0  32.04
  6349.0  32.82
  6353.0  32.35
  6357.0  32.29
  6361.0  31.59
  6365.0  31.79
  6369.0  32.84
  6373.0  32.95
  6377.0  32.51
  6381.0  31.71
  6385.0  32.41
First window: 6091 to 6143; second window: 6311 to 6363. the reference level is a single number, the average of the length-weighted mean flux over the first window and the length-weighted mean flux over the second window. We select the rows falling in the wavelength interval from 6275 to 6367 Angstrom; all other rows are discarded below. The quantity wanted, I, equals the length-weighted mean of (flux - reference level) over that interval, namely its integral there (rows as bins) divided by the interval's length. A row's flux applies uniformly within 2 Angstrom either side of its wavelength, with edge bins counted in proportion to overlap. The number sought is 0.0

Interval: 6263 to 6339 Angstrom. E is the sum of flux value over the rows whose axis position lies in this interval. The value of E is 612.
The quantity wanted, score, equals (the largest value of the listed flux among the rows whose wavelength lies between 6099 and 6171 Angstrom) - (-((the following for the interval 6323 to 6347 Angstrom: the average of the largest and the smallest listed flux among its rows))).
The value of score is 65.9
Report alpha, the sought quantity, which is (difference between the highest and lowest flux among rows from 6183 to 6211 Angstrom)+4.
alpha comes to 6.4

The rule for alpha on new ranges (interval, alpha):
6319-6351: 6.1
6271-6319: 7.6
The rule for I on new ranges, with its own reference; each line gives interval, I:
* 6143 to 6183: -1.3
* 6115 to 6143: -0.6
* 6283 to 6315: 0.1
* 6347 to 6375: 0.3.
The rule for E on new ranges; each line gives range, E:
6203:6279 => 613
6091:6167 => 599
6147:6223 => 605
